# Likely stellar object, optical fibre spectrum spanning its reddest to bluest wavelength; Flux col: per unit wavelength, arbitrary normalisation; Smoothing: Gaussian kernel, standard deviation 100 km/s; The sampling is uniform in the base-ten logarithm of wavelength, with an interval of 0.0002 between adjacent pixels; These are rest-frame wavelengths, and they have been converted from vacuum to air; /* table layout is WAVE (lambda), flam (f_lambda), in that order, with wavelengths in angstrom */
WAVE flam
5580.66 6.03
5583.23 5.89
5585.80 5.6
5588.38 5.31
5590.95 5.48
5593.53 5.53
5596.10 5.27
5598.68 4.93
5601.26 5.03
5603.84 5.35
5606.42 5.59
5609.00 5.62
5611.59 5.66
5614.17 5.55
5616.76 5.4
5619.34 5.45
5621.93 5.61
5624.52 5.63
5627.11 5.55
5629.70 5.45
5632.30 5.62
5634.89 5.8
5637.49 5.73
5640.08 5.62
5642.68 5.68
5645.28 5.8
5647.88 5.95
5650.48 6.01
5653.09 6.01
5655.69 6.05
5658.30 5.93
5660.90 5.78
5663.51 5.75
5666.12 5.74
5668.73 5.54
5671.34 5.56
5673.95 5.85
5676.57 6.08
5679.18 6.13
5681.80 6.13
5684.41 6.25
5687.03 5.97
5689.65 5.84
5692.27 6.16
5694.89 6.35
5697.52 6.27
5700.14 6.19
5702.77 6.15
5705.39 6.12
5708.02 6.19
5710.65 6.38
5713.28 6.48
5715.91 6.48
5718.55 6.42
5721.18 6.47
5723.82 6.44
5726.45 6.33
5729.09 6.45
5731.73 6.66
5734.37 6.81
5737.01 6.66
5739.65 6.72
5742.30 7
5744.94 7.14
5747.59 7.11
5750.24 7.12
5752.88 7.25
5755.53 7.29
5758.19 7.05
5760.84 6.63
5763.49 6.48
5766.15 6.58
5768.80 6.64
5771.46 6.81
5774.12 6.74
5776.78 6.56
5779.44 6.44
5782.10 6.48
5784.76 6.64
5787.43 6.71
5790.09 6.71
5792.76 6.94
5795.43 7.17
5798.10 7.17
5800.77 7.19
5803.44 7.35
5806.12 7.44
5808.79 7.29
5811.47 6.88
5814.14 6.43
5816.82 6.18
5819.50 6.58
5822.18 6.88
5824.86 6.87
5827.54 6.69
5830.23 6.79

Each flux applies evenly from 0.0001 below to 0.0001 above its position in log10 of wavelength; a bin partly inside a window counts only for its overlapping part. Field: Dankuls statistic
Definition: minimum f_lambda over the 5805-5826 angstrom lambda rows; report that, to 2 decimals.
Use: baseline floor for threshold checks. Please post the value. 6.18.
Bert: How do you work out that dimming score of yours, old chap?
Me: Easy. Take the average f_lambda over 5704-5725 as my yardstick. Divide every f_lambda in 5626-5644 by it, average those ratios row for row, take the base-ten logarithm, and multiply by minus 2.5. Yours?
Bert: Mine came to 0.13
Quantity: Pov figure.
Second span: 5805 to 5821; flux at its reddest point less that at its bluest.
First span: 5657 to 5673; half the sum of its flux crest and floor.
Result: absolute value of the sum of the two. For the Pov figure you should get 4.9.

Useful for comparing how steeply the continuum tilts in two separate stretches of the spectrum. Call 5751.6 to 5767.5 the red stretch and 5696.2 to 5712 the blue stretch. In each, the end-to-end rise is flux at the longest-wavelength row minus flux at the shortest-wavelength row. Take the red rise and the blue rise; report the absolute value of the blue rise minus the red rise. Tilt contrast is 0.8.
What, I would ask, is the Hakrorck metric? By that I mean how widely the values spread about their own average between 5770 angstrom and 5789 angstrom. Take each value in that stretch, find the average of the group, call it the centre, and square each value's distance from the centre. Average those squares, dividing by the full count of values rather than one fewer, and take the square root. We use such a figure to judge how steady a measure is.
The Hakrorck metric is 0.13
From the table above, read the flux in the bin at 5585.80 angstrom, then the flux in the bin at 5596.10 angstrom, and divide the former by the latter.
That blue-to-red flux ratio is 1.06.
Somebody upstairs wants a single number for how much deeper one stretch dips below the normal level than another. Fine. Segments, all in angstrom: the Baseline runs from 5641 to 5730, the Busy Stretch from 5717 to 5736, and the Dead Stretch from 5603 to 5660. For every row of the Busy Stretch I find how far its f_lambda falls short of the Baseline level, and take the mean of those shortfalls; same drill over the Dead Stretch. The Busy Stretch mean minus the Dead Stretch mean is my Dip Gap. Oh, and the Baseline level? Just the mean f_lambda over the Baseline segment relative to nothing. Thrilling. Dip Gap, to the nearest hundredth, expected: -0.83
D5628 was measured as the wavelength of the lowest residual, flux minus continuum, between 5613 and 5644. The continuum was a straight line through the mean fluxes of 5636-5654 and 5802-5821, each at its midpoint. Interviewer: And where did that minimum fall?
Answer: 5629.70 angstrom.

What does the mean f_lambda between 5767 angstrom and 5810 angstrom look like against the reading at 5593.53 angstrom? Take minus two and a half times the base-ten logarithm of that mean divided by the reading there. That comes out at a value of -0.24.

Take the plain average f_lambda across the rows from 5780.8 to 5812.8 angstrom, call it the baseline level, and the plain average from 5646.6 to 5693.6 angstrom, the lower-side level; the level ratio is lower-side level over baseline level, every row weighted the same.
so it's 0.847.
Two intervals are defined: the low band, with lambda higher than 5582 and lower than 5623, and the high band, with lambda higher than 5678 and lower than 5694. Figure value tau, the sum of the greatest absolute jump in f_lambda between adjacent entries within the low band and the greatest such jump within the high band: 0.66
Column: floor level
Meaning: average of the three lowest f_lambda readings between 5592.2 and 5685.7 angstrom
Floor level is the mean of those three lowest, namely 5.1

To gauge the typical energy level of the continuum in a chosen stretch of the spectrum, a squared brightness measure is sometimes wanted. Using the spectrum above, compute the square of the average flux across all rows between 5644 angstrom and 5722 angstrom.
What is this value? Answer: 36.8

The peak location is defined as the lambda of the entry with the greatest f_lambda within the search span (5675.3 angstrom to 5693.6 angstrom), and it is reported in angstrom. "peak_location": 5684.41 angstrom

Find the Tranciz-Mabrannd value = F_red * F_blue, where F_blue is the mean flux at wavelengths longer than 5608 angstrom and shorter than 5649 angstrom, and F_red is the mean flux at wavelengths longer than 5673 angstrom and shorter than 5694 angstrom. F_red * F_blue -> 34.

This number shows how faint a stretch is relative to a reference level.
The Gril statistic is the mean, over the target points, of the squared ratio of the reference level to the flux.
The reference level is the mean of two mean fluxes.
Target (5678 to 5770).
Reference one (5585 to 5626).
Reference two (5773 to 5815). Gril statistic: 0.9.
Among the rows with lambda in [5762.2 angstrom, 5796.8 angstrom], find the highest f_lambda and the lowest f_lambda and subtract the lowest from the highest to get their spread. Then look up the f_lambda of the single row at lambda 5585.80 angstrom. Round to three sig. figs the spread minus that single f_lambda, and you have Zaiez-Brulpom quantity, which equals -4.87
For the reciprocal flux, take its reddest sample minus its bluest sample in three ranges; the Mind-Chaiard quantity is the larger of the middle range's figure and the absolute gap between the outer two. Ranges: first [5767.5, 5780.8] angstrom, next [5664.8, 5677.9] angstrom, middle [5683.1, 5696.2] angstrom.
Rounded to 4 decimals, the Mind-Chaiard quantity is 0.0144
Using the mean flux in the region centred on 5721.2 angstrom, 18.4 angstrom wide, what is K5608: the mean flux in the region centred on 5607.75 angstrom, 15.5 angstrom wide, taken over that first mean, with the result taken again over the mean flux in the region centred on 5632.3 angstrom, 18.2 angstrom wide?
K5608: 0.151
